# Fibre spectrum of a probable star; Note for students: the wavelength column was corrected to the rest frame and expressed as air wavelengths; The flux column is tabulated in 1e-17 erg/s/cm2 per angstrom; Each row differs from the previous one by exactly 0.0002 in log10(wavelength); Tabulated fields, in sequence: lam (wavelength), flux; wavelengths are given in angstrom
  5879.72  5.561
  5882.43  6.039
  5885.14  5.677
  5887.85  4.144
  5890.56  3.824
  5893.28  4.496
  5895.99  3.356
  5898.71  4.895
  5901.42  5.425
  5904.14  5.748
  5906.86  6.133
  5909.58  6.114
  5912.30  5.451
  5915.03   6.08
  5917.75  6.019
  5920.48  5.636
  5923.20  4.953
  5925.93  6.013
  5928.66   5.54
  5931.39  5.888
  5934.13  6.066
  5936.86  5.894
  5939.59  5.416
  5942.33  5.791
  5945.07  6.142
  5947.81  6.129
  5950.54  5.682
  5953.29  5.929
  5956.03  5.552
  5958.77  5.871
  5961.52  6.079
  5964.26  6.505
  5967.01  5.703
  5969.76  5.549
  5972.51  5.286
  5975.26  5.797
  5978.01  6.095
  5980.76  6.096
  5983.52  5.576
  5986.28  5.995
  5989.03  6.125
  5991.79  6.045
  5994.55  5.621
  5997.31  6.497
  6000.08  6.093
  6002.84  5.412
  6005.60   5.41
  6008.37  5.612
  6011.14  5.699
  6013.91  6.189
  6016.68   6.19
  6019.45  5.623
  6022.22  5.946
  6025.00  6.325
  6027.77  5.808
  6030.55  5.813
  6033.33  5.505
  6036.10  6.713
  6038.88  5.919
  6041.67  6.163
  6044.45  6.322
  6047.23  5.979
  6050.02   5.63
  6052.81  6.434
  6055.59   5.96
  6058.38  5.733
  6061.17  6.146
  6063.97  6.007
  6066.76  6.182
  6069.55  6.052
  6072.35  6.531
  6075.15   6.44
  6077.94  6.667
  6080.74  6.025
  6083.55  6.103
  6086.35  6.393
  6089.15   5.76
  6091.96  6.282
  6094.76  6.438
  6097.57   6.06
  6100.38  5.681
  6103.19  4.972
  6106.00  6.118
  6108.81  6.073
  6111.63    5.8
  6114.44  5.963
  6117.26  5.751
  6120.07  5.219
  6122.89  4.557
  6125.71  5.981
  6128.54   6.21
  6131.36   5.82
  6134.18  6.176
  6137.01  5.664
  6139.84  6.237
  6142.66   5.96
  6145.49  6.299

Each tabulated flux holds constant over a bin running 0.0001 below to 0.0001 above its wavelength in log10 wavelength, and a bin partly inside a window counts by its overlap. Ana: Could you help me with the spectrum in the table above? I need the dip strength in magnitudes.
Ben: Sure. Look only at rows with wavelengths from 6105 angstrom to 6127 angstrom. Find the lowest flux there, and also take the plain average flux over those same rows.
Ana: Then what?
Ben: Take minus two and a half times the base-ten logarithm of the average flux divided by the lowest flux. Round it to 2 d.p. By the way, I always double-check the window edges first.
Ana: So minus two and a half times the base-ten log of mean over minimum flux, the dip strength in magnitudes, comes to -0.24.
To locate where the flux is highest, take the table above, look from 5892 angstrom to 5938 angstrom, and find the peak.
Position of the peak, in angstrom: 5906.86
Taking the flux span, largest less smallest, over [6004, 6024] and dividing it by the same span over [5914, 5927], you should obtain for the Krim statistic 0.69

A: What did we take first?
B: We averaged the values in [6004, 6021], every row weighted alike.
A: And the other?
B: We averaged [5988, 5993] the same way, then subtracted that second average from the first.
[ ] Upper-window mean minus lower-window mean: -0.30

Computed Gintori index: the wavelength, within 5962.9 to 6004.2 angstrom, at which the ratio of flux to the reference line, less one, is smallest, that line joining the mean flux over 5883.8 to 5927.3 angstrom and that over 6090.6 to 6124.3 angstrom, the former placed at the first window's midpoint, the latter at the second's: 5972.51 angstrom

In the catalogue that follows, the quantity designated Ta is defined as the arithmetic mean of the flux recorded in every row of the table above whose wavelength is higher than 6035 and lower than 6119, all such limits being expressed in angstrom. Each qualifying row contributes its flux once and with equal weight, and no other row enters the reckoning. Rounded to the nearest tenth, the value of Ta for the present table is 6.1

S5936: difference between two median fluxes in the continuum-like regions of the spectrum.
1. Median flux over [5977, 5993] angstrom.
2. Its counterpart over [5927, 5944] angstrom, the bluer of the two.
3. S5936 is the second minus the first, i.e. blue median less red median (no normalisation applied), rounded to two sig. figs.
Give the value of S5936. -0.23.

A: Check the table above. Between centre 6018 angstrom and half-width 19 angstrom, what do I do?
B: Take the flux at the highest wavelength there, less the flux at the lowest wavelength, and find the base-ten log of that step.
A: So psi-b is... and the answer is -0.21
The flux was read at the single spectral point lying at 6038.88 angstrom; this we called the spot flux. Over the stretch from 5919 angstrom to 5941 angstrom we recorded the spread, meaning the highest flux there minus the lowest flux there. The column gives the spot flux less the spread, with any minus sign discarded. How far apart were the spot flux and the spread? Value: 4.8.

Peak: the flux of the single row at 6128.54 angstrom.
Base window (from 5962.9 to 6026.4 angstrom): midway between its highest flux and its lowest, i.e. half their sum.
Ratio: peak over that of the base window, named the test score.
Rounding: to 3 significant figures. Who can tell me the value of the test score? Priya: 1.05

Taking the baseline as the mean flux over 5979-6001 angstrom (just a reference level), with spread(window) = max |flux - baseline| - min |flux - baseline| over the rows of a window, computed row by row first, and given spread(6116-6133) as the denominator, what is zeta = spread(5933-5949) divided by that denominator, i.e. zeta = 0.37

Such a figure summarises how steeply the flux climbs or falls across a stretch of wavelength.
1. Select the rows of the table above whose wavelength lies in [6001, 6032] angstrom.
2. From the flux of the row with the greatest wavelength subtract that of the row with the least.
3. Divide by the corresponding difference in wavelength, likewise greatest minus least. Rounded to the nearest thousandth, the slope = 0.014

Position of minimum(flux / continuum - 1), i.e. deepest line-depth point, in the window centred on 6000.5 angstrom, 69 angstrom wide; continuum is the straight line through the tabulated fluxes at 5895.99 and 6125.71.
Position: 6033.33 angstrom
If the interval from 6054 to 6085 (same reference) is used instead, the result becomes 6058.38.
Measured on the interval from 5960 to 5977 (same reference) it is 5972.51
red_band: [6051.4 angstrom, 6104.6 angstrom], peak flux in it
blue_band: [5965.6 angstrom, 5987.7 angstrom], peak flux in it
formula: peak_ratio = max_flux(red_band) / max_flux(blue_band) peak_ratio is 1.09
